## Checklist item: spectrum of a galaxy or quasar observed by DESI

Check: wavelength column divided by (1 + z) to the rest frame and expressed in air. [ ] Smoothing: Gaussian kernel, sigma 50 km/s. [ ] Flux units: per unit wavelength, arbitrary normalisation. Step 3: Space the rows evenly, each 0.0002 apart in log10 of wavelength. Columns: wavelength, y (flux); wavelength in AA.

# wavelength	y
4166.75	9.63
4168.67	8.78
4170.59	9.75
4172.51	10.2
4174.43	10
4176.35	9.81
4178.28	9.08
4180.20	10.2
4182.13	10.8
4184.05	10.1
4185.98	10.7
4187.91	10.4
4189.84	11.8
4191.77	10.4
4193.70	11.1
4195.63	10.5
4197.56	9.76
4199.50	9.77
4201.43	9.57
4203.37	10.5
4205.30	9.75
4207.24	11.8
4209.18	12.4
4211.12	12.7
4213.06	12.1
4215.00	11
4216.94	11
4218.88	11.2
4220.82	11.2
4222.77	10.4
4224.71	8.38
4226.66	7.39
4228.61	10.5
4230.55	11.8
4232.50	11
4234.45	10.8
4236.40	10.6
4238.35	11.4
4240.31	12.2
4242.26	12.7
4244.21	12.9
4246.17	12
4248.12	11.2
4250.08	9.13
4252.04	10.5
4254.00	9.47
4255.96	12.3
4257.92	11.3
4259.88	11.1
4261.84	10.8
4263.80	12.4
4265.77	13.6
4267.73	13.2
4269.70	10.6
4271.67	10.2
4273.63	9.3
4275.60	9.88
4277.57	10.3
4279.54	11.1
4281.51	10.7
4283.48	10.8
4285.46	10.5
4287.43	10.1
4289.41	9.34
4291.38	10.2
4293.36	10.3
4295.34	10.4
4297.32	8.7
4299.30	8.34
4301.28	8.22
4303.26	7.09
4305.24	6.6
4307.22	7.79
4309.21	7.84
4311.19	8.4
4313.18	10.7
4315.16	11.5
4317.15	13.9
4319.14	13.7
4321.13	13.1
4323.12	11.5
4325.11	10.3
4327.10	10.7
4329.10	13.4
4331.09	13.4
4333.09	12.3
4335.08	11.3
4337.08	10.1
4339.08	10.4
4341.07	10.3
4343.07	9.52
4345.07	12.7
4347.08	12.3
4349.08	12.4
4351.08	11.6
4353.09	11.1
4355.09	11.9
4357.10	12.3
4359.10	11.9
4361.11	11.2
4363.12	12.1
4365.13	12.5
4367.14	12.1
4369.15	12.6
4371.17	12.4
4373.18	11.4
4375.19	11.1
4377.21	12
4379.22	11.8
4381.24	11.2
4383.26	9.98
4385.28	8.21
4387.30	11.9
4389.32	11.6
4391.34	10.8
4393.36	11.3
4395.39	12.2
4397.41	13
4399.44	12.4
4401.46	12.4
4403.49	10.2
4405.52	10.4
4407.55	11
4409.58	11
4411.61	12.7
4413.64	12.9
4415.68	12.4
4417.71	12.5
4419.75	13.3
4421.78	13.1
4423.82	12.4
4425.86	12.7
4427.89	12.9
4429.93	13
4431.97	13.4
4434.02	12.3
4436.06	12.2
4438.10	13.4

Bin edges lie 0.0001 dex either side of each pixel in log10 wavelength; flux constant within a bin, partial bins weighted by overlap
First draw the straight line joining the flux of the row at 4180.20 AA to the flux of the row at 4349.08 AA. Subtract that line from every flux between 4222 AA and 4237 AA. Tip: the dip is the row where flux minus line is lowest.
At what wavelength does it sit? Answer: 4226.66 AA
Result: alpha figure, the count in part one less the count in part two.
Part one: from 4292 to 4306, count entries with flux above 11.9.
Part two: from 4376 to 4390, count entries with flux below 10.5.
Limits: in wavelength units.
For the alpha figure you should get -2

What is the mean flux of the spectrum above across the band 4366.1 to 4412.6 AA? 11.5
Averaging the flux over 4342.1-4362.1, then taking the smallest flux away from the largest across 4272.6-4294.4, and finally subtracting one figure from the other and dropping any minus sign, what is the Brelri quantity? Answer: 9.9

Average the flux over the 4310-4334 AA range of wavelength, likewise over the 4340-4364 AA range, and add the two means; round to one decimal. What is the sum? 23.5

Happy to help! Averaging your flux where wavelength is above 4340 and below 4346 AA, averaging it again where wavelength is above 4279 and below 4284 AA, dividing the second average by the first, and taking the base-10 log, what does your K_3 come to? 0.00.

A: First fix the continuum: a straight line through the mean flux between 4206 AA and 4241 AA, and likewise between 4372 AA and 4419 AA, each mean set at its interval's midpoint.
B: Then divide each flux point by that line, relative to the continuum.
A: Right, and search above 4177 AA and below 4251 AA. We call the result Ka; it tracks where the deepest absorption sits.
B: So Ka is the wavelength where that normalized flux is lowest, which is 4226.66 AA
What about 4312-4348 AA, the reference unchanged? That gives 4343.07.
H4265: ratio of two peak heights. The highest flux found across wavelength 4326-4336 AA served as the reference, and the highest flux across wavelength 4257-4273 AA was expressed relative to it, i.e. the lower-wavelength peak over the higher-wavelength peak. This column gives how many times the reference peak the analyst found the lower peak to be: 1.01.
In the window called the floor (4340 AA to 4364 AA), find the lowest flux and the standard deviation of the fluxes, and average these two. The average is 5.2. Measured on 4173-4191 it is 4.9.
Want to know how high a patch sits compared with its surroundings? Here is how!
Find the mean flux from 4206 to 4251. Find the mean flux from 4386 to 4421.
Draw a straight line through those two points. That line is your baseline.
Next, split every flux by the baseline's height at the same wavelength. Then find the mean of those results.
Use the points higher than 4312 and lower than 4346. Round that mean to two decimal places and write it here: 1.01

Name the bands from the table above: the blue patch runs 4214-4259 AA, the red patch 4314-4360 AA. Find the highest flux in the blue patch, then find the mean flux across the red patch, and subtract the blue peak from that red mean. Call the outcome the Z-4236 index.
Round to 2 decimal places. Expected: -1.09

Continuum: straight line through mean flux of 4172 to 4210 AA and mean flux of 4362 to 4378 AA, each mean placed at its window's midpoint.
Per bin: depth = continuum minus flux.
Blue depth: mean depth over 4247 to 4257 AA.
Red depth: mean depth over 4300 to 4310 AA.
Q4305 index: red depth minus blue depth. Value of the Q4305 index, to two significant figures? 3.5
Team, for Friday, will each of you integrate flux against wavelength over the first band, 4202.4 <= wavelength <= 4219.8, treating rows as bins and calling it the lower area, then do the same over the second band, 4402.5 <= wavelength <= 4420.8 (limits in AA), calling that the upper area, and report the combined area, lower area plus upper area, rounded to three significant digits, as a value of 415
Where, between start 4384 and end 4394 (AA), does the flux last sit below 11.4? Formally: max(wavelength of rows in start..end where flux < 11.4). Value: 4393.36 AA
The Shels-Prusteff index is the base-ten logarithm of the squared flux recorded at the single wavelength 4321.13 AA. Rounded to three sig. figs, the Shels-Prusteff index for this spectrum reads 2.23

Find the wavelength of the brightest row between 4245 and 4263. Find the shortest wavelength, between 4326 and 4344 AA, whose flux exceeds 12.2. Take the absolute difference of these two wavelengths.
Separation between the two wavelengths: 73.1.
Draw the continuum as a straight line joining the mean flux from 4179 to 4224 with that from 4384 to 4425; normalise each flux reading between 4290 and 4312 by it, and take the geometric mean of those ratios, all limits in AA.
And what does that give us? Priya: 0.75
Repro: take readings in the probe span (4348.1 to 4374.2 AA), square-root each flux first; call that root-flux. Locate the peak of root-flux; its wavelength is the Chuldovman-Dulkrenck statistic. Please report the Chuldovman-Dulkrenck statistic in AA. 4369.15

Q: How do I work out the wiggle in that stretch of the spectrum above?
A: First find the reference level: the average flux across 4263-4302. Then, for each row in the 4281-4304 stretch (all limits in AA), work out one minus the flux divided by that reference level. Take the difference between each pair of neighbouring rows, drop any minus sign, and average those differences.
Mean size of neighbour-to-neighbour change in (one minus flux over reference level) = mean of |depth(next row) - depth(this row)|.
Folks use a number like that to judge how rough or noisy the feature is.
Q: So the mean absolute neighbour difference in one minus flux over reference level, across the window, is 0.052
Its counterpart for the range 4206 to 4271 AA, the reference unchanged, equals 0.093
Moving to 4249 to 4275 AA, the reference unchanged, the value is 0.111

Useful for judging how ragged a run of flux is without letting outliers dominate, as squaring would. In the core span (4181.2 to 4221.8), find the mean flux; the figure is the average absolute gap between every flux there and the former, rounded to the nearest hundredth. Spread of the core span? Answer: 0.71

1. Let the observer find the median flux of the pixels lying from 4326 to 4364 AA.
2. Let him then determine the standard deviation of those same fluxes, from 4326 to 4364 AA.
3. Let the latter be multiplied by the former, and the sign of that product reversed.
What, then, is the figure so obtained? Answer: -13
